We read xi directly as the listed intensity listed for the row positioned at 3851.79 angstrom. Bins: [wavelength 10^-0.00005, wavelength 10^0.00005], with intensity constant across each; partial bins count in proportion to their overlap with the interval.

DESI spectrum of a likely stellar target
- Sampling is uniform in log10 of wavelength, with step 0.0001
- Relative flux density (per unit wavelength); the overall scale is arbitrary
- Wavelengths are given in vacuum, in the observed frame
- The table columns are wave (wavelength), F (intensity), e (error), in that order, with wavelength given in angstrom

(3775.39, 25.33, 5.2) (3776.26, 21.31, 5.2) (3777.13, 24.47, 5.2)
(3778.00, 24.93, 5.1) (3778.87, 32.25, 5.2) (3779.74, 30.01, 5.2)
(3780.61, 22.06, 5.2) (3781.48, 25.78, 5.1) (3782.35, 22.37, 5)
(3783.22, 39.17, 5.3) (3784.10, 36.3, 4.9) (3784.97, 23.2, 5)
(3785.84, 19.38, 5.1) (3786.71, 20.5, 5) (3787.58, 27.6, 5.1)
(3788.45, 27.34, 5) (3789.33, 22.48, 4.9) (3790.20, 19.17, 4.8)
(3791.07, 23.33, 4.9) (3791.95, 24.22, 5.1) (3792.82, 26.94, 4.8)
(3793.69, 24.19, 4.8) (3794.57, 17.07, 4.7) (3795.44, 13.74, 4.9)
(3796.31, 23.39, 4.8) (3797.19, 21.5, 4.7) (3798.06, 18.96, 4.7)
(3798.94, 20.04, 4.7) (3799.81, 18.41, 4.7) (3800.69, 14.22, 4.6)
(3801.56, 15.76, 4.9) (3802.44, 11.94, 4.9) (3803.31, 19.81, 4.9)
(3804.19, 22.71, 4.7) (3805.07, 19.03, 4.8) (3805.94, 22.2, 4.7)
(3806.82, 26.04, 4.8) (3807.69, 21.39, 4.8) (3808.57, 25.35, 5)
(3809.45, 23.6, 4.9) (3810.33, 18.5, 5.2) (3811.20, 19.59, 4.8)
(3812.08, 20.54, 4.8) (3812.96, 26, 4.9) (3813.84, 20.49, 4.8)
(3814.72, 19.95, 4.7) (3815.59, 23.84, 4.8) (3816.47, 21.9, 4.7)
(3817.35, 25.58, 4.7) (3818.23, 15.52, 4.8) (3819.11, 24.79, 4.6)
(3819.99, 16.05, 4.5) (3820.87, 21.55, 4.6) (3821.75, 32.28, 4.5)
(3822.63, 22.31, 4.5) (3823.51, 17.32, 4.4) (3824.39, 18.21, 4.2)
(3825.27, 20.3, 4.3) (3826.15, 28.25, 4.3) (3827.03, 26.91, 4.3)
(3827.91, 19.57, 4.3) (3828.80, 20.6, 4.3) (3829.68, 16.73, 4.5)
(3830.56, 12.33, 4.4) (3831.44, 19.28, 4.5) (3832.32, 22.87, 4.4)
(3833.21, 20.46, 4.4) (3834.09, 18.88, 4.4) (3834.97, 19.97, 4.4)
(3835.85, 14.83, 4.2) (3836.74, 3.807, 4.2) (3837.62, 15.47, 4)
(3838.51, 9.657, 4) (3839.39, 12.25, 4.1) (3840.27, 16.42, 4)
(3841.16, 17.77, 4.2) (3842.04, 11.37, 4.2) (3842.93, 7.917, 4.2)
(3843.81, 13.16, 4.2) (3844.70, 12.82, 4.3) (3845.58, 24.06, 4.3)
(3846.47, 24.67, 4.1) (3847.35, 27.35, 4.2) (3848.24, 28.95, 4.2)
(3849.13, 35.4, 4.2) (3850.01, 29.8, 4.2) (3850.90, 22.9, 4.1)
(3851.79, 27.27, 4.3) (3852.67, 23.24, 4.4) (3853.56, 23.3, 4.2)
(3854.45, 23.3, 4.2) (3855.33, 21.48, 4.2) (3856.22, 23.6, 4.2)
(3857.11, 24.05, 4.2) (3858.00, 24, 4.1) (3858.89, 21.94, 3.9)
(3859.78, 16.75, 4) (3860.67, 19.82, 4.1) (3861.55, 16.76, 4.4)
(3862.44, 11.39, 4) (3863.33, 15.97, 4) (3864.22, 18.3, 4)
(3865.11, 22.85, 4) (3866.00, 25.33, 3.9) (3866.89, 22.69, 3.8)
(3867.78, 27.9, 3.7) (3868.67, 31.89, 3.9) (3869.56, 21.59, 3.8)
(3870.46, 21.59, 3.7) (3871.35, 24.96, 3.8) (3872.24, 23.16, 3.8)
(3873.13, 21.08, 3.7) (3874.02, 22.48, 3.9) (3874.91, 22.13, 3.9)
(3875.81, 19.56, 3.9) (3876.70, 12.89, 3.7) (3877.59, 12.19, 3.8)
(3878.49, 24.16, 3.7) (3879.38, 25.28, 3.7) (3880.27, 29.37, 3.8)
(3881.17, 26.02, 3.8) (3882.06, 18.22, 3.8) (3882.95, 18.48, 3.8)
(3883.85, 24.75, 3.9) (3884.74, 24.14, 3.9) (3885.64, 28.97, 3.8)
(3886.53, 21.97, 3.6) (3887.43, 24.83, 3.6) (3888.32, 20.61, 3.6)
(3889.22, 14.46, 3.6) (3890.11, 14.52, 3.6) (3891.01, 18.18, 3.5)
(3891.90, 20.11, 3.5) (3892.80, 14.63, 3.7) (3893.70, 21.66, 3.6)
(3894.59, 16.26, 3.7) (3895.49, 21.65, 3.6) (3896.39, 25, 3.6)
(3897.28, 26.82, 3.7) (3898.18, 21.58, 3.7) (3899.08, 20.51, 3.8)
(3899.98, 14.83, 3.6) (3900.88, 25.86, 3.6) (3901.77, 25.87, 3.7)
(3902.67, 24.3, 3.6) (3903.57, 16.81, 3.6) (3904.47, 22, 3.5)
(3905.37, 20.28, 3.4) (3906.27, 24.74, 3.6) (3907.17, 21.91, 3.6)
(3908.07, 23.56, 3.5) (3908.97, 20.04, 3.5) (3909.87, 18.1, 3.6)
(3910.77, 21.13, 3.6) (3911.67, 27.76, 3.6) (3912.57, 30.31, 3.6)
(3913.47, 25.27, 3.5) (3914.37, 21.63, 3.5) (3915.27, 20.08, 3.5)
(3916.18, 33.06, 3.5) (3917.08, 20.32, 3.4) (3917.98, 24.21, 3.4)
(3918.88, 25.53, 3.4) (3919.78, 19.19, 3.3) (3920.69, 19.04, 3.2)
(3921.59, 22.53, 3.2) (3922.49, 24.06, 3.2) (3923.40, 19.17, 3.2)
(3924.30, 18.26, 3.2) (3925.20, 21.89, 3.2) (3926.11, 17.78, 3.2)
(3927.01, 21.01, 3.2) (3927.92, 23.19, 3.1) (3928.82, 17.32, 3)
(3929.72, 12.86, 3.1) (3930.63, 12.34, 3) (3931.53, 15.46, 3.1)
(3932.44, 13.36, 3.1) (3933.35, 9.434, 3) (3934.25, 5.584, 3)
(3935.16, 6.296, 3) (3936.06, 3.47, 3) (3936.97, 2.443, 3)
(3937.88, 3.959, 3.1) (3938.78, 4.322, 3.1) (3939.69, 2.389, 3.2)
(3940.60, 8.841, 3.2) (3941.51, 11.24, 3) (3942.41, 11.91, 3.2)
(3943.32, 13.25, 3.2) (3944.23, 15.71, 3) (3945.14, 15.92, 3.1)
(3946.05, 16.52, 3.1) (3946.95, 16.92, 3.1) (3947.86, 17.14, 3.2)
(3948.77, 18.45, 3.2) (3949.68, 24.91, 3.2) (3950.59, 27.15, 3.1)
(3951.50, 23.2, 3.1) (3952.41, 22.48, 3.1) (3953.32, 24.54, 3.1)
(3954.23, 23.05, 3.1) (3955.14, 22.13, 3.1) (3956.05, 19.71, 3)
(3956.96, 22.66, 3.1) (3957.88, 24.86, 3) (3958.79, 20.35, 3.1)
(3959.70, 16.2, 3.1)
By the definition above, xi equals 27.27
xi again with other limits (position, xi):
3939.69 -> 2.389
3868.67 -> 31.89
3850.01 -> 29.8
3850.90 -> 22.9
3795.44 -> 13.74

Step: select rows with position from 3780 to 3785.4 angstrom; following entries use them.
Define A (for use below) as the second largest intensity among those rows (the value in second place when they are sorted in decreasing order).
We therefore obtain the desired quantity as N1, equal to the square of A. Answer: 1318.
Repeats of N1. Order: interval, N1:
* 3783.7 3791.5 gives 762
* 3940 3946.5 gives 253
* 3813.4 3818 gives 568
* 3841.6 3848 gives 609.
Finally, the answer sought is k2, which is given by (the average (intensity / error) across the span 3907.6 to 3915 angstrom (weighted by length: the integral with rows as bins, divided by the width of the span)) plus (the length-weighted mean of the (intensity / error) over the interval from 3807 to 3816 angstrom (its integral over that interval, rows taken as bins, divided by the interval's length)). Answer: 11.1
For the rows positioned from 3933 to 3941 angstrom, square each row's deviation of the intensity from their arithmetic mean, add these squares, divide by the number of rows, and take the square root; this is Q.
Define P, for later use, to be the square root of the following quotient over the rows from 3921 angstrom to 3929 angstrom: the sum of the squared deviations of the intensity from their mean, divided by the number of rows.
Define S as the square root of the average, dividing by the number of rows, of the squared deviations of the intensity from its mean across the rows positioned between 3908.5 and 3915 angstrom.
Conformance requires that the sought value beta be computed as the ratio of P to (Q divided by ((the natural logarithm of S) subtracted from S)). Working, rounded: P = 2.4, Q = 2.4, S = 4.1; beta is 2.6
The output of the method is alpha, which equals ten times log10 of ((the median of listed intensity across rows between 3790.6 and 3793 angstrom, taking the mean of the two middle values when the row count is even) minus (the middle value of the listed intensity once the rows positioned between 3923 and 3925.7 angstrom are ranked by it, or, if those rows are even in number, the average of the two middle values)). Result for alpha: 7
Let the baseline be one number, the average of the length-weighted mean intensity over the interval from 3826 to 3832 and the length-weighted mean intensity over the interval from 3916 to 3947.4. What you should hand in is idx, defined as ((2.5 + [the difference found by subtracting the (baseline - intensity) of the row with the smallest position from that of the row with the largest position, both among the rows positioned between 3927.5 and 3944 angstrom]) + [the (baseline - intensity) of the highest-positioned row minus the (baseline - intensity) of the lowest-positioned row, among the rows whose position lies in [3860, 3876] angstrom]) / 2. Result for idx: 6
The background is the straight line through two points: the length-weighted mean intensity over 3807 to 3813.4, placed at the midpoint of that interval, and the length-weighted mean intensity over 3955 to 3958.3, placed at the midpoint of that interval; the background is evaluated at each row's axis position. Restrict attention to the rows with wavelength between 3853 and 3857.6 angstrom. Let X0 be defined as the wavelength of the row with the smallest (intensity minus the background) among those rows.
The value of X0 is 3855.33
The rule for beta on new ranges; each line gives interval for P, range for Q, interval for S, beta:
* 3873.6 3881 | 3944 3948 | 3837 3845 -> 19.1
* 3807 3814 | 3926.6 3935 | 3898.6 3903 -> 1.4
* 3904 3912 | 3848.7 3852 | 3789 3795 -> 1.2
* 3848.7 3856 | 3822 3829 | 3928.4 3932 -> 1.6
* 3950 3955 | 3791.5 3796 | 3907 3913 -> 0.9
